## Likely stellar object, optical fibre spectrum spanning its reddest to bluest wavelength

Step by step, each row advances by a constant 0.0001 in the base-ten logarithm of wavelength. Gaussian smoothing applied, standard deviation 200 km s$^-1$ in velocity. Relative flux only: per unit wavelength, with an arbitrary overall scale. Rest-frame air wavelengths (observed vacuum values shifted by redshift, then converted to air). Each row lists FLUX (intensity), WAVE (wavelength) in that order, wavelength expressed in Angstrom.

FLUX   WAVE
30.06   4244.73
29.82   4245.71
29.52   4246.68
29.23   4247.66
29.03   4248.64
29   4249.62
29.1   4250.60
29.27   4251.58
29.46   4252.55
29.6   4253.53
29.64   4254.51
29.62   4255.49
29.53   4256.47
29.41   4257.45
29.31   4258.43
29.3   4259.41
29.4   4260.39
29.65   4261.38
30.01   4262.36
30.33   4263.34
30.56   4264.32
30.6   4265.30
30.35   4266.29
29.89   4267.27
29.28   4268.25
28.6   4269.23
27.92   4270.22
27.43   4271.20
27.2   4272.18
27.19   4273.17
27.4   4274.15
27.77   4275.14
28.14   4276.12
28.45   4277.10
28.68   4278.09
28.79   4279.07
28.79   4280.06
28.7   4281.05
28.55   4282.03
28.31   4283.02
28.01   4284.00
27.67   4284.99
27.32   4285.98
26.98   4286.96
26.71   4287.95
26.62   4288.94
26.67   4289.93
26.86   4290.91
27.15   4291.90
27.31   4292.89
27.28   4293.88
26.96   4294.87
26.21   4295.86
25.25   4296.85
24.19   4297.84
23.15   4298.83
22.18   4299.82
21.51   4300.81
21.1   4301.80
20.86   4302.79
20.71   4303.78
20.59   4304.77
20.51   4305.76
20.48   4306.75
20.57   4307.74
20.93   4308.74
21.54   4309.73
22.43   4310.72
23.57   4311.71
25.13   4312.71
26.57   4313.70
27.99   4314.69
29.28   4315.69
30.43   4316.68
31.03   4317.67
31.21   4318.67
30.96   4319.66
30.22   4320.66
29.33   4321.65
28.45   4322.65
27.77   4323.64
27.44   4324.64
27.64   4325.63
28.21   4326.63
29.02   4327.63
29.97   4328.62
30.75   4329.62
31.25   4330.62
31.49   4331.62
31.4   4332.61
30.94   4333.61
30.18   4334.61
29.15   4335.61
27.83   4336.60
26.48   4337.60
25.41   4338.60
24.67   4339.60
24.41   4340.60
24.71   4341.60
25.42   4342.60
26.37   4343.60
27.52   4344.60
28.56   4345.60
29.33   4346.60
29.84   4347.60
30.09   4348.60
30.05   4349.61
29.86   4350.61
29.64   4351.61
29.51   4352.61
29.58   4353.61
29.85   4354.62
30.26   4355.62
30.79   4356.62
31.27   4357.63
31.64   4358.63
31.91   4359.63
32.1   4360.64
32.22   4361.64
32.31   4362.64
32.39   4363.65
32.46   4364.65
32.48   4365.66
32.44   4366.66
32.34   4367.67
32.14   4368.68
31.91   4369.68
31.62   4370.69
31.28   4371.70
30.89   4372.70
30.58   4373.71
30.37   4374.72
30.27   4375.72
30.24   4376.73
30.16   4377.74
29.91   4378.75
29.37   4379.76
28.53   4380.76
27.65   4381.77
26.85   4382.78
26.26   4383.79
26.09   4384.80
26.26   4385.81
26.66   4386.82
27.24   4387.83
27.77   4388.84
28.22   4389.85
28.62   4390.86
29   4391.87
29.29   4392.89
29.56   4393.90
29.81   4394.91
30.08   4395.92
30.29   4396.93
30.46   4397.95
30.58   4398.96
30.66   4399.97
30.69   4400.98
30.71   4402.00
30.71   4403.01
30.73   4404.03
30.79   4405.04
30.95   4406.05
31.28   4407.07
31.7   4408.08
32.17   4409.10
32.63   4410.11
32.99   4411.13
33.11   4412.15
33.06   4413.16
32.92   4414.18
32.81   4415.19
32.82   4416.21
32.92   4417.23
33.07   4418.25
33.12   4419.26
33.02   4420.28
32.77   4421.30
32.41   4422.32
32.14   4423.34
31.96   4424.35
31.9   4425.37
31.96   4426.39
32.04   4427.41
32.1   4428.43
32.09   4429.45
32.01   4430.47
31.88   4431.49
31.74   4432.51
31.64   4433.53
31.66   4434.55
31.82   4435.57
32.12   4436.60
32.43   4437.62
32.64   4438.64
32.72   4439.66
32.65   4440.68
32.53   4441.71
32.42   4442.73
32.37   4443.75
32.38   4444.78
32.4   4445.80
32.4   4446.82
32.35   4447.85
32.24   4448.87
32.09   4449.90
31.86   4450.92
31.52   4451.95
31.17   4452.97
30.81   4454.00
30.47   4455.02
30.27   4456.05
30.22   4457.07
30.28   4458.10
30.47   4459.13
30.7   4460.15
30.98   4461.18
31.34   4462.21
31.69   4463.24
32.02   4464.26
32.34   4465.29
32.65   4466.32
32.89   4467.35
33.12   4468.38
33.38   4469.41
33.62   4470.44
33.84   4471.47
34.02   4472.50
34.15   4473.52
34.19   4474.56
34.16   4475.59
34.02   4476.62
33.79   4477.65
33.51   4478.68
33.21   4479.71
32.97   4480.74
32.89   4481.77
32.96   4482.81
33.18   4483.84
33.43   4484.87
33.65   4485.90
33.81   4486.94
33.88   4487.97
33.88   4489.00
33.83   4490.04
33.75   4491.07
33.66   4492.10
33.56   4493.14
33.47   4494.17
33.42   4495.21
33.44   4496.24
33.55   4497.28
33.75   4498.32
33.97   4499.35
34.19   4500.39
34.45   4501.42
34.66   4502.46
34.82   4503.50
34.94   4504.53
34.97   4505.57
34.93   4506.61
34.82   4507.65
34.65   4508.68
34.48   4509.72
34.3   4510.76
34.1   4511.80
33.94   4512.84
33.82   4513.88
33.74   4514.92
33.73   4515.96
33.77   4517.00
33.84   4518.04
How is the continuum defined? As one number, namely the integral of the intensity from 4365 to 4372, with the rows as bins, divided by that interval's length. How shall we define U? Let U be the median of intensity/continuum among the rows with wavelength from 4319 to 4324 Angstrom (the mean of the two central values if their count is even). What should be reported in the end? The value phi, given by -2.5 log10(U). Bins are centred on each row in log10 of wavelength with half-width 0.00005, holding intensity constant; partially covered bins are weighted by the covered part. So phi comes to 0.095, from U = 0.92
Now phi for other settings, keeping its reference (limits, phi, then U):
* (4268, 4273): 0.149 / 0.87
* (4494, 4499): -0.048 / 1.05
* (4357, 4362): 0.004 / 1.00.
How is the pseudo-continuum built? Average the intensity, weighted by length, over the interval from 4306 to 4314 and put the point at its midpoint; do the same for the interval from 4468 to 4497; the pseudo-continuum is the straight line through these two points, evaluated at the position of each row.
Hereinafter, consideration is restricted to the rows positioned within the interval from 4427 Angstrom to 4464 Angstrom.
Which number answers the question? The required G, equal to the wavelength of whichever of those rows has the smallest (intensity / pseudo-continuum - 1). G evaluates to 4458.10 Angstrom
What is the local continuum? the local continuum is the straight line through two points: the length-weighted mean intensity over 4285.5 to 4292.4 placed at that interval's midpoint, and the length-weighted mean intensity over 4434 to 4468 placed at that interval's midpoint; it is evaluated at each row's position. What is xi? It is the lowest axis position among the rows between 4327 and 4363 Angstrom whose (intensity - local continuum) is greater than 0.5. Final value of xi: 4327.63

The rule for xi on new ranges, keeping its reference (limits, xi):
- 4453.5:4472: 4467.35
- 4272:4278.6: 4272.18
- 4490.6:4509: 4491.07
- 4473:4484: 4473.52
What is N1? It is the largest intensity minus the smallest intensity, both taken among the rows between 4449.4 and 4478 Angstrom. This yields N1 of 4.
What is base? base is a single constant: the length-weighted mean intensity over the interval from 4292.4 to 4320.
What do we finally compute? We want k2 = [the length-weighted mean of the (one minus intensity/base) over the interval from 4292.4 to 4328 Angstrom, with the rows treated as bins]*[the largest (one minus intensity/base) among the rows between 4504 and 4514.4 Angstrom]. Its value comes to 0.013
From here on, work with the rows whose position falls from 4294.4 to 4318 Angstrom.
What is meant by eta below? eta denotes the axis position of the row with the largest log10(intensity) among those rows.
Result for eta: 4317.67 Angstrom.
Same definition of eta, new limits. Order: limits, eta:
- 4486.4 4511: 4505.57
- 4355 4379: 4365.66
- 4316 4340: 4331.62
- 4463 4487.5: 4474.56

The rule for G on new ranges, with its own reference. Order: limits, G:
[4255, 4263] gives 4259.41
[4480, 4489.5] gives 4481.77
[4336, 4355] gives 4340.60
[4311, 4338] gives 4311.71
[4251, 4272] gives 4271.20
